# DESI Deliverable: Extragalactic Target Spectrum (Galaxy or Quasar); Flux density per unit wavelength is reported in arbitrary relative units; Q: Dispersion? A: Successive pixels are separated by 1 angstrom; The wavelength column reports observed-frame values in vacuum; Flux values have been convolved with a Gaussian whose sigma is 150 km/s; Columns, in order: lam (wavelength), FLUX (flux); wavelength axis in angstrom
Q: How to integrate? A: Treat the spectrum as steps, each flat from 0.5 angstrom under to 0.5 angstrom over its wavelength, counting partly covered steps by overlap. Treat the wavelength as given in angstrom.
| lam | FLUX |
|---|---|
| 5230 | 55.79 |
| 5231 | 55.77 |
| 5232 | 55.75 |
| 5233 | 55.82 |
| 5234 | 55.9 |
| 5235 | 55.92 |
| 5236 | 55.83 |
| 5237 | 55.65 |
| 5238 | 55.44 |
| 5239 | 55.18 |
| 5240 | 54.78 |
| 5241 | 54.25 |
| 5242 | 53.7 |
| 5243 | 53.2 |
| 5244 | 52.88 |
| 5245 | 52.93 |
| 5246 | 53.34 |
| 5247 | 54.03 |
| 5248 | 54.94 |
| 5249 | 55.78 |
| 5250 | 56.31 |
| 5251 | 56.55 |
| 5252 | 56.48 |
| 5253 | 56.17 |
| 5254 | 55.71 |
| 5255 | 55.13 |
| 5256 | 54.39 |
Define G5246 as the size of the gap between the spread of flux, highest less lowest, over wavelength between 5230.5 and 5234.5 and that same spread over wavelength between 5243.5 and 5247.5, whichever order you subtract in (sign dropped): 1.0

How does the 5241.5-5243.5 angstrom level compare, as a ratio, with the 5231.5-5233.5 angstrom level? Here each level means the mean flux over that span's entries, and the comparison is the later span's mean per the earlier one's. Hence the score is 0.96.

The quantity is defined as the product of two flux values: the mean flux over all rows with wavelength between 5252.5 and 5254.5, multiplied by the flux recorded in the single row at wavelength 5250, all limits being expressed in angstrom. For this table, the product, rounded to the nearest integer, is 3150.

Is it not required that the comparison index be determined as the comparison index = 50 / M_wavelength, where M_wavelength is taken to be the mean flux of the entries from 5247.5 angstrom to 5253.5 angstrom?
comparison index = 0.892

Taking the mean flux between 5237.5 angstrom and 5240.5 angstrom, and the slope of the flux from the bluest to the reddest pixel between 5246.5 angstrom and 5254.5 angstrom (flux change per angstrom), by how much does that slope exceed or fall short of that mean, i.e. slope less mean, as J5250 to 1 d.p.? -54.9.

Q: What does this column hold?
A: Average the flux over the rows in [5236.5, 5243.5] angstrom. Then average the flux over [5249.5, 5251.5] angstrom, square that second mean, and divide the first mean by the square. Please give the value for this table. 0.0171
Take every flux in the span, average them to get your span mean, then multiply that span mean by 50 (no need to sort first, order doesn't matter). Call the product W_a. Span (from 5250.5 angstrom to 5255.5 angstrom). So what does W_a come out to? 2800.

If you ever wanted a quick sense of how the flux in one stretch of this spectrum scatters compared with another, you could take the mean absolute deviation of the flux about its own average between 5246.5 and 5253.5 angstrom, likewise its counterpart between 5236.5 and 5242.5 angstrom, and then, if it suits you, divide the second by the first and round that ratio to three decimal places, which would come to 0.815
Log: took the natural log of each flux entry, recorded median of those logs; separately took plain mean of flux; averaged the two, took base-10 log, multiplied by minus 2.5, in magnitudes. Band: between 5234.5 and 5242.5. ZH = -3.68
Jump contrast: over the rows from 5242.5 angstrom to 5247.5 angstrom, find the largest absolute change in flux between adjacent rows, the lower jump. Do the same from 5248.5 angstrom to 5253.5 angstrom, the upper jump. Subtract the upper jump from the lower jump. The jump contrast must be 0.16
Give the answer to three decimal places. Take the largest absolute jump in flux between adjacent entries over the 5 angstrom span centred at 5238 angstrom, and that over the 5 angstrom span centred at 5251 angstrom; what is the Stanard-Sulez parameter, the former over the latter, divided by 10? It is 0.075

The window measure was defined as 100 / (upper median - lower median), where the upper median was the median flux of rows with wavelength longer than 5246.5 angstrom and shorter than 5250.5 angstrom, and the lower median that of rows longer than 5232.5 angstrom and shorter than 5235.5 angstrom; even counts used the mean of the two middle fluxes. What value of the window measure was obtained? -185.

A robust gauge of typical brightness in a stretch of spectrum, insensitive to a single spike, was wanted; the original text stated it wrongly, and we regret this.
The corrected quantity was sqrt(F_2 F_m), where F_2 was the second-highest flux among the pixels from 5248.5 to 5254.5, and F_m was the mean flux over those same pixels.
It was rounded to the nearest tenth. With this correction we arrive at 56.3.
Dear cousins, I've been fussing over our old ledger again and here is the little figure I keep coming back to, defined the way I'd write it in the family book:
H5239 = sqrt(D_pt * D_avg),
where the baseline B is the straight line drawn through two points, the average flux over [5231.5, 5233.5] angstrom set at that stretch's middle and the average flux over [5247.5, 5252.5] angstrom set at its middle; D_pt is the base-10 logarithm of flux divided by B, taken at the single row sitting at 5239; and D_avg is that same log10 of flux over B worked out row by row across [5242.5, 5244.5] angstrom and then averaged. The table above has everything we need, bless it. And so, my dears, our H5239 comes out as 0.011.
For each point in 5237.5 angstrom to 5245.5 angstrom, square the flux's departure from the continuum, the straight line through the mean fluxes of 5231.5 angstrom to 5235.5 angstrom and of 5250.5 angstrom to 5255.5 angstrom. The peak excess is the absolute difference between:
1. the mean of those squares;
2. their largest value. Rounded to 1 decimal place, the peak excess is 4.9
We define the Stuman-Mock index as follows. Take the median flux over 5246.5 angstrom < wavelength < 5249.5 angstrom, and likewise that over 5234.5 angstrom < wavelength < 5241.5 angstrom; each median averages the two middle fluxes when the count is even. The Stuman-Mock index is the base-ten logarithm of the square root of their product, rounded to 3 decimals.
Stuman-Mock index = 1.742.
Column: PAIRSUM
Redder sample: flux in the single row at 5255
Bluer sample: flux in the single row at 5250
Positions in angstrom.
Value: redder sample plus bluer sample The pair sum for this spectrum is 111.4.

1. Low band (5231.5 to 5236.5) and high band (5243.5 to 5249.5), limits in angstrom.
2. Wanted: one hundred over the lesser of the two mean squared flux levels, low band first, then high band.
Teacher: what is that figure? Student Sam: 0.0343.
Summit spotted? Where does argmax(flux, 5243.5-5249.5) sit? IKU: 5249 angstrom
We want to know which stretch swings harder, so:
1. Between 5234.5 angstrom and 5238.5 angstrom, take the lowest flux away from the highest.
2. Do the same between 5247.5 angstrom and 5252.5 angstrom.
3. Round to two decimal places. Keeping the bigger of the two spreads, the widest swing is 1.61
